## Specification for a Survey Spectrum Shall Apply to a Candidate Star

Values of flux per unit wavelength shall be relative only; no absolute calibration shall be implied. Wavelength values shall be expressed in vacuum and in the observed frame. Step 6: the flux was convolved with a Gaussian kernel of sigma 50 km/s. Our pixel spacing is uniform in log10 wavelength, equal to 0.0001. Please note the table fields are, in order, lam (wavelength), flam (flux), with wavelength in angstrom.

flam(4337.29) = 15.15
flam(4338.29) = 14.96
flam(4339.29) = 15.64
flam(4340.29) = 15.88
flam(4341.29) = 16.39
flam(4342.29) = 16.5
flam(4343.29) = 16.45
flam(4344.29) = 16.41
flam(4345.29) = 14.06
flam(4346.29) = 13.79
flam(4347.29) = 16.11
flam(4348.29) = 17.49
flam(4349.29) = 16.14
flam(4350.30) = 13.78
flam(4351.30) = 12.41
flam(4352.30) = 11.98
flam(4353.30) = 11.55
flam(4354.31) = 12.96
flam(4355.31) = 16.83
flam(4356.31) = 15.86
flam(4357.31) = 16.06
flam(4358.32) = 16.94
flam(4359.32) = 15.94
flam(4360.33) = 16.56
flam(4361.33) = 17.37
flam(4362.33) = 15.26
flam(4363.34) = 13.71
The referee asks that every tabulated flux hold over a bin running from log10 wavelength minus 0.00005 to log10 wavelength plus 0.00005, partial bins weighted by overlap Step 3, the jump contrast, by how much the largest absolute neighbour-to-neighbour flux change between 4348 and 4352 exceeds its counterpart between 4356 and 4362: 1.4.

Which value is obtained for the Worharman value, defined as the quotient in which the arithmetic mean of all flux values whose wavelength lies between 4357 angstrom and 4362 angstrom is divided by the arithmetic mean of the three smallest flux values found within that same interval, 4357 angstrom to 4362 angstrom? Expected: 1.02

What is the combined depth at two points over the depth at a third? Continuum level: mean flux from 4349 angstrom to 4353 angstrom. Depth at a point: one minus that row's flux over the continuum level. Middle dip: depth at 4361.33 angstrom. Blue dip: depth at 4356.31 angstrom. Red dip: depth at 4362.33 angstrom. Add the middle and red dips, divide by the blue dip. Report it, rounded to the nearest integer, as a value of 2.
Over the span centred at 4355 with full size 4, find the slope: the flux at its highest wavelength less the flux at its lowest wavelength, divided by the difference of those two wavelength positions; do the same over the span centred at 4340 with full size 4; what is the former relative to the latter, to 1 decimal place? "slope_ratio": 3.0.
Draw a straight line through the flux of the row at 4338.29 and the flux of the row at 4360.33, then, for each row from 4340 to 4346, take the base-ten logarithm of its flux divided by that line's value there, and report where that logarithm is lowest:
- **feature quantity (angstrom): 4345.29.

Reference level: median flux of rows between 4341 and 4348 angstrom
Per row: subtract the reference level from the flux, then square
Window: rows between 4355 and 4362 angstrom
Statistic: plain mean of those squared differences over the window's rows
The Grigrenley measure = 0.3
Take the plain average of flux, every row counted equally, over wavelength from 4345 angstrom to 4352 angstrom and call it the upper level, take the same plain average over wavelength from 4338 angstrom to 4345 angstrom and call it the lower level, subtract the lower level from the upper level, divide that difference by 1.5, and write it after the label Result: -0.8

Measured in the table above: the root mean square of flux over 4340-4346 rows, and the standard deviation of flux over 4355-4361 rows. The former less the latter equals 15.5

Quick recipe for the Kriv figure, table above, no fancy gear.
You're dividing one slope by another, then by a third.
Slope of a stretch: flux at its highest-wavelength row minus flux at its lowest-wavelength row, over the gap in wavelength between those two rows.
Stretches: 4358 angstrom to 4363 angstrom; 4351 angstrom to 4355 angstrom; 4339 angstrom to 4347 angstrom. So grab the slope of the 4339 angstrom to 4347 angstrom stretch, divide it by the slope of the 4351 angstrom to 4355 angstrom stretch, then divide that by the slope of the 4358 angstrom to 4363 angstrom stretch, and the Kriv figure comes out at 3.5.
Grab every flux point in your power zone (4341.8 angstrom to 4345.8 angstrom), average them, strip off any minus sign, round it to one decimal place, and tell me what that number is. 15.9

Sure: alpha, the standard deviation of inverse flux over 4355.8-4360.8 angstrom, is 0.002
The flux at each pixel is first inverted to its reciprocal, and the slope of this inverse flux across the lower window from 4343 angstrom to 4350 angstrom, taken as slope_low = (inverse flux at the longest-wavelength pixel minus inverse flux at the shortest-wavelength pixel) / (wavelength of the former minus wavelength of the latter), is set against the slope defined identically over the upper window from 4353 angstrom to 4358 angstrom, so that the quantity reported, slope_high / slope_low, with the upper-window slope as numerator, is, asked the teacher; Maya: -31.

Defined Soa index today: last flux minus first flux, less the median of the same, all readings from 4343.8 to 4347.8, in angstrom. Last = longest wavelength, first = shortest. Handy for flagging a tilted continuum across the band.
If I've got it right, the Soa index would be -15.4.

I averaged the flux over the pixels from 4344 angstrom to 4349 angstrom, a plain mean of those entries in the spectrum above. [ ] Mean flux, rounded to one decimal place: 15.6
